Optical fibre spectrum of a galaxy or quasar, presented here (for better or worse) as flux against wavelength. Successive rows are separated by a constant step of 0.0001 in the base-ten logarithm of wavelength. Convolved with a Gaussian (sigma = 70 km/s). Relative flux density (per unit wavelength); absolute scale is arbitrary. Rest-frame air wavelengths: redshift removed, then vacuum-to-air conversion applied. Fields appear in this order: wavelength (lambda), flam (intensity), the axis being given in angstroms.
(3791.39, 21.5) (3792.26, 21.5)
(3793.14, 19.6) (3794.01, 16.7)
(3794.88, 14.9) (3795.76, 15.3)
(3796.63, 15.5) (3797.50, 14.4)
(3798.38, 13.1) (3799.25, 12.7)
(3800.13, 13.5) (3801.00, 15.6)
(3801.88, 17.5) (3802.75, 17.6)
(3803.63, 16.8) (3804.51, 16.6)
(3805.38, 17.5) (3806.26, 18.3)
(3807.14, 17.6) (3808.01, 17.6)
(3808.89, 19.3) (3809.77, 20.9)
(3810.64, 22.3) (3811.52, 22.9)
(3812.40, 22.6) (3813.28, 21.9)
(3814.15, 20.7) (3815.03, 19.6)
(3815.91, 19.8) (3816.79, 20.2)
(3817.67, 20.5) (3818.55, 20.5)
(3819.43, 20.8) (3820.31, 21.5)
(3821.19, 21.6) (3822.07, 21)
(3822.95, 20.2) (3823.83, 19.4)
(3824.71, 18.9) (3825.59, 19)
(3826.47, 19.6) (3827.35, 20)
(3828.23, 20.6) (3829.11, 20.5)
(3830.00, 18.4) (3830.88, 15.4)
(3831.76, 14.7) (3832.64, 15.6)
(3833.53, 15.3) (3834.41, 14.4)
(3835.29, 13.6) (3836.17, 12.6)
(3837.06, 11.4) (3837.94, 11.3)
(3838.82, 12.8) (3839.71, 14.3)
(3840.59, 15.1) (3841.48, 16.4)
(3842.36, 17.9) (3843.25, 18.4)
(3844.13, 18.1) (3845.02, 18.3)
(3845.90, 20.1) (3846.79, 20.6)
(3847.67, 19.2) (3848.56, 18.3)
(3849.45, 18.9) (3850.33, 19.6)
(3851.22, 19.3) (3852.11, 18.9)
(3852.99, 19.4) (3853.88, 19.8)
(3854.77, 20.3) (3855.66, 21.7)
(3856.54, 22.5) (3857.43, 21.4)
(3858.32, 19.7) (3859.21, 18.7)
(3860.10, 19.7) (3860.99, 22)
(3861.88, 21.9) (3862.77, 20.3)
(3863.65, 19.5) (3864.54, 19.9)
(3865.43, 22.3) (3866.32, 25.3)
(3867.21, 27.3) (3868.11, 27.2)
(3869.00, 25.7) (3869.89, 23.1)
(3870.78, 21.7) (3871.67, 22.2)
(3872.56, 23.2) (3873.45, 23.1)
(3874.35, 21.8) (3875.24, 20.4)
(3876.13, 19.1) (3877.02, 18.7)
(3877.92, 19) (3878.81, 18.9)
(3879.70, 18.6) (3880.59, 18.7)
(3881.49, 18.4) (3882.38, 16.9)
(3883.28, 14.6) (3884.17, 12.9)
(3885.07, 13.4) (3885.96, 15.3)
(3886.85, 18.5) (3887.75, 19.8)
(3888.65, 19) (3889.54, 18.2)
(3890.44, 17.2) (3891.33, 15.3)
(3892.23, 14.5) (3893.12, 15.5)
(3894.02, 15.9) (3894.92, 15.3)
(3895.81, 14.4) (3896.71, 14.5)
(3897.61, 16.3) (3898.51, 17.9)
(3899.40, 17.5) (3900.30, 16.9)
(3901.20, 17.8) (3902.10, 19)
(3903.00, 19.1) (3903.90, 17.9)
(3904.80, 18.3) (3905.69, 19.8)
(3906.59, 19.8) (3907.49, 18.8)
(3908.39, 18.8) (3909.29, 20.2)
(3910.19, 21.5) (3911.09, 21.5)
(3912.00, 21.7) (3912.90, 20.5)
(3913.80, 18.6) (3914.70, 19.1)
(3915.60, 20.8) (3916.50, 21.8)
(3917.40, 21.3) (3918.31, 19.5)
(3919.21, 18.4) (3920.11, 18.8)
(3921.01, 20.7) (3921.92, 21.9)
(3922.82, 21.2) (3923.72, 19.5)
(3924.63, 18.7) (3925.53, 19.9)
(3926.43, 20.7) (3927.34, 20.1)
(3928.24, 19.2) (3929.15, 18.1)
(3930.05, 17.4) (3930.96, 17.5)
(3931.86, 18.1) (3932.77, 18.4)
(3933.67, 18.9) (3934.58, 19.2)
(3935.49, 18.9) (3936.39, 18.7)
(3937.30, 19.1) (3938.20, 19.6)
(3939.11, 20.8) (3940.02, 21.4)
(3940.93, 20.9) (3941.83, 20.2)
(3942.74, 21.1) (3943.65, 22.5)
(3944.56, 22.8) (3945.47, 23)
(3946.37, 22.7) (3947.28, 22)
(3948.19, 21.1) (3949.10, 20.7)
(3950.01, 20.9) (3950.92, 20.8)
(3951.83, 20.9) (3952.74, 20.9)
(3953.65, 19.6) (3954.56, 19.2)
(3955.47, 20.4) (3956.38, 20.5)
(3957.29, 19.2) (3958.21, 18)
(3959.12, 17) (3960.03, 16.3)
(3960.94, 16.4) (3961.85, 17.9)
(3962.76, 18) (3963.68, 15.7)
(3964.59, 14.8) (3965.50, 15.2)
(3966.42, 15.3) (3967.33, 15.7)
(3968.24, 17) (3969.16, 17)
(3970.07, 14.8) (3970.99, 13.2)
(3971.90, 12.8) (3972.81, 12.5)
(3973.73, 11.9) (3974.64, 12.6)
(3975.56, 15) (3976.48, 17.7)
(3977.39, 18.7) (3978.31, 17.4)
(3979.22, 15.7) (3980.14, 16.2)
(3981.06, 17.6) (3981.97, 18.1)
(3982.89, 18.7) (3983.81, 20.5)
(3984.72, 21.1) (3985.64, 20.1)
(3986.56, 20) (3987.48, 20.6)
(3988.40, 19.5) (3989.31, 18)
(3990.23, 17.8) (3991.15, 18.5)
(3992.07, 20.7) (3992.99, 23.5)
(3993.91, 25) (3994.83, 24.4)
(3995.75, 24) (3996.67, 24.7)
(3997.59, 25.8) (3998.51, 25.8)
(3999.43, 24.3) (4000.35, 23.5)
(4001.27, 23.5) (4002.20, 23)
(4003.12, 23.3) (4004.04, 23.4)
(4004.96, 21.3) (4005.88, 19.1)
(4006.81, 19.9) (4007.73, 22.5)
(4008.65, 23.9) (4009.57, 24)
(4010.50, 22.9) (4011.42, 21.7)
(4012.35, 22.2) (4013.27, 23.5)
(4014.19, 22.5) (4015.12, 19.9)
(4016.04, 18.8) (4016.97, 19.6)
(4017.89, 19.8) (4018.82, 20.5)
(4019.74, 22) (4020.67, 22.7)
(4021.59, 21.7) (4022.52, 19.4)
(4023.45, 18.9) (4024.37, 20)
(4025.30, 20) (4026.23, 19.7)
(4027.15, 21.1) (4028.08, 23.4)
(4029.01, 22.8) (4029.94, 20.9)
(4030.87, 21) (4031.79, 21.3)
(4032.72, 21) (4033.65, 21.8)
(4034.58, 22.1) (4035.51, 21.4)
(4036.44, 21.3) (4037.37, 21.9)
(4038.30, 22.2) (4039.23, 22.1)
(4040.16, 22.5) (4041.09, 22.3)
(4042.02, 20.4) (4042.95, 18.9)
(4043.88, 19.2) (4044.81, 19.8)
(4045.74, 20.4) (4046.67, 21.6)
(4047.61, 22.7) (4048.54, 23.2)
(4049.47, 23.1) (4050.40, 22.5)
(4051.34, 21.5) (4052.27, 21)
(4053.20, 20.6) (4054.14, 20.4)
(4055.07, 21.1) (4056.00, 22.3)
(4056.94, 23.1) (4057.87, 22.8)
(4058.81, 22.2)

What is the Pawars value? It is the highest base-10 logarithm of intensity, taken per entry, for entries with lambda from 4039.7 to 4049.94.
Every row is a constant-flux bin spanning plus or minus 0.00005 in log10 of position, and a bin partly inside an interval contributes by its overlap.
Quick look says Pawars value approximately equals 1.37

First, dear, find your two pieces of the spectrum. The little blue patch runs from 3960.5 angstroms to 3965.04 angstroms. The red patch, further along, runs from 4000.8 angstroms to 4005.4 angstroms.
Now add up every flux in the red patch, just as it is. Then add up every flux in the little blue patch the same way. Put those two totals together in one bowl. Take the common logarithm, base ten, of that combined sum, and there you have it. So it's 2.30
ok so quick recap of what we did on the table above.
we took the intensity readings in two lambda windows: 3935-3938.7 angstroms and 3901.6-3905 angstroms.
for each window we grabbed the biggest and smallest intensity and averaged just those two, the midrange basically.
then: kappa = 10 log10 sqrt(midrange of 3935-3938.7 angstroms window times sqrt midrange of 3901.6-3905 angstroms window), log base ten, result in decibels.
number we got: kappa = 9.58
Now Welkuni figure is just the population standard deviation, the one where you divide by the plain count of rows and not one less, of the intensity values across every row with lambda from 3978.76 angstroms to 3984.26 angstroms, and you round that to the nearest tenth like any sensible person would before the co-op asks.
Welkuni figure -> 1.6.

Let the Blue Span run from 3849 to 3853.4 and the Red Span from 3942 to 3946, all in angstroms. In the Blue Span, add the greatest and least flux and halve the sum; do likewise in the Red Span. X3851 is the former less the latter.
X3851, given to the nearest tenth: -2.8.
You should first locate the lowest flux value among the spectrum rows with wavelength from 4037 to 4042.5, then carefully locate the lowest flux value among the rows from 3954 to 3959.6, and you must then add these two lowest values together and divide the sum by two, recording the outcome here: 18.7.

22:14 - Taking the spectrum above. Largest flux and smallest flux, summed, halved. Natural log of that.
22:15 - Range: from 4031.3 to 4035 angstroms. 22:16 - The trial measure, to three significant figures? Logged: 3.07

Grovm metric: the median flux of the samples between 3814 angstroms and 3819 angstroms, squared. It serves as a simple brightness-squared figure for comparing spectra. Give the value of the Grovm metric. 414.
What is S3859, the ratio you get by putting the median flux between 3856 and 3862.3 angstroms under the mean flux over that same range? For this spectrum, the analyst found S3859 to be 0.974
